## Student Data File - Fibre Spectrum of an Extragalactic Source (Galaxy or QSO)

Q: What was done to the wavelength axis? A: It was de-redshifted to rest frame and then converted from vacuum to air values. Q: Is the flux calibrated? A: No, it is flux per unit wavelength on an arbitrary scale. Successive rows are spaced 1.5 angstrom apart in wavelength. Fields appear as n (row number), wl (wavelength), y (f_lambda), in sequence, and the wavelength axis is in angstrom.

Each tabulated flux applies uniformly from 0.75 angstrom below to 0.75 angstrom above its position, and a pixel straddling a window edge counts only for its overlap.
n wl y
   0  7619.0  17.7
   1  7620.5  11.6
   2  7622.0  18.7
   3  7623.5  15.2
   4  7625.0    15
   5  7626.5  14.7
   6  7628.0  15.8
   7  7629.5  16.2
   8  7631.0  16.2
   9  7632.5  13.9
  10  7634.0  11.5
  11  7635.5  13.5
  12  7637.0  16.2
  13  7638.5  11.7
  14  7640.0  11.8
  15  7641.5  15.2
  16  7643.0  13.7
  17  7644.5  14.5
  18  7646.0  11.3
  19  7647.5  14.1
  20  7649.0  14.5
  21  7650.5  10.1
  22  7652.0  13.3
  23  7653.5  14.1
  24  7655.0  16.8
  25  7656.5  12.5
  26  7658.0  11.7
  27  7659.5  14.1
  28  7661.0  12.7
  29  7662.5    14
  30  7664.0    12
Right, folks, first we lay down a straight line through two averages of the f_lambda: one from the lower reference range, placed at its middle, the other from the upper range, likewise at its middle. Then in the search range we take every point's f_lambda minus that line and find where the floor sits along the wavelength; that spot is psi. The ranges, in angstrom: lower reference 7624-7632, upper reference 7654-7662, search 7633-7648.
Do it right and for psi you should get 7634.0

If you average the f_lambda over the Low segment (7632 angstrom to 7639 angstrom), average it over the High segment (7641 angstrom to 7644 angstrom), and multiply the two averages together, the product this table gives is 193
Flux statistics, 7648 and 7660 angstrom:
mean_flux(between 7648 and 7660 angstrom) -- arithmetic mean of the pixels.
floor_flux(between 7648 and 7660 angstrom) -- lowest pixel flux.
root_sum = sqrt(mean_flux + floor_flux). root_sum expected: 4.85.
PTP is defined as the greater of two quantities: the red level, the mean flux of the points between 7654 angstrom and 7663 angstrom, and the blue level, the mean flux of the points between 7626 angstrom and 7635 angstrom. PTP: 14.7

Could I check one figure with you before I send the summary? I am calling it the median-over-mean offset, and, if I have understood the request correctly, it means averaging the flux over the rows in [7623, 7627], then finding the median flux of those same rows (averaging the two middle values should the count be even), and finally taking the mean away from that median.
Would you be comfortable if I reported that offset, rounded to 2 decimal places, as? 0.03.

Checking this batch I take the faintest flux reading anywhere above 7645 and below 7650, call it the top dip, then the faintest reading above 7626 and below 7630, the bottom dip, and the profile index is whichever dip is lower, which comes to 11.3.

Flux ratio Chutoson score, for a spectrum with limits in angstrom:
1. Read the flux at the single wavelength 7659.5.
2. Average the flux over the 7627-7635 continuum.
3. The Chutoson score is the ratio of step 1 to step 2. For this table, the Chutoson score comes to 0.96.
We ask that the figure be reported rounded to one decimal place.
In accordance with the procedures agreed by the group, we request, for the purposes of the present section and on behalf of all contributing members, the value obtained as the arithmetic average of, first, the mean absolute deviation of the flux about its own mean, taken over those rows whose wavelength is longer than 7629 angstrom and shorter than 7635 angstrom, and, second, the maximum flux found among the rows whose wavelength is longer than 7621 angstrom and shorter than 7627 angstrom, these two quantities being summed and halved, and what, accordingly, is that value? 10.2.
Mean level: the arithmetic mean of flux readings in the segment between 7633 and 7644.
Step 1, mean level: 13.4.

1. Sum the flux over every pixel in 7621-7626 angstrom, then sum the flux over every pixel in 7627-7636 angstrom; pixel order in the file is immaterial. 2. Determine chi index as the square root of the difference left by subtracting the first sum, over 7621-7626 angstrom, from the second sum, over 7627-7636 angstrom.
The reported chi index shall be 6.2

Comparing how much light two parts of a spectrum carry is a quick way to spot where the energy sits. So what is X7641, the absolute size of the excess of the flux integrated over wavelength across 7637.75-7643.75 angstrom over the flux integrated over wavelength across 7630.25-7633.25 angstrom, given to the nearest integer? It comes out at 33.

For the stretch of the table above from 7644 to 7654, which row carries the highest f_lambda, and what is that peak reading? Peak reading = 14.5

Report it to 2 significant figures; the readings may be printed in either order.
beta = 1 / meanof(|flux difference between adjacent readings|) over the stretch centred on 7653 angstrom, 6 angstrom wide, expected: 0.45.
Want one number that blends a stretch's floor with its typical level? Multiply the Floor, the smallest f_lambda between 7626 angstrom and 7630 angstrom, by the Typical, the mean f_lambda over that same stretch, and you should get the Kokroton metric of 229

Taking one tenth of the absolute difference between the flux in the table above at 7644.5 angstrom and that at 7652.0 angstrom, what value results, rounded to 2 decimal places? 0.12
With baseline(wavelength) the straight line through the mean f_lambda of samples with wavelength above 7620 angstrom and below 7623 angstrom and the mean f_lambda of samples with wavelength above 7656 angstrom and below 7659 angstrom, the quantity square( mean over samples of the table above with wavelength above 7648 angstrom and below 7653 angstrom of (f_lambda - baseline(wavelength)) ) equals 0.0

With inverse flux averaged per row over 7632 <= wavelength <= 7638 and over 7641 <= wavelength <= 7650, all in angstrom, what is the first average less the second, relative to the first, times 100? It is 1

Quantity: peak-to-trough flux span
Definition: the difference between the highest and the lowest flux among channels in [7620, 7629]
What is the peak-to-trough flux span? 7.1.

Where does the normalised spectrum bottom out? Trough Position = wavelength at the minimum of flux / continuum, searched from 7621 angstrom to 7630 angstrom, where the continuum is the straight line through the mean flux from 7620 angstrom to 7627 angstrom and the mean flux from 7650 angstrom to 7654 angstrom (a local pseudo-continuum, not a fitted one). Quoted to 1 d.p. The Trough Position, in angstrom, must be 7626.5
